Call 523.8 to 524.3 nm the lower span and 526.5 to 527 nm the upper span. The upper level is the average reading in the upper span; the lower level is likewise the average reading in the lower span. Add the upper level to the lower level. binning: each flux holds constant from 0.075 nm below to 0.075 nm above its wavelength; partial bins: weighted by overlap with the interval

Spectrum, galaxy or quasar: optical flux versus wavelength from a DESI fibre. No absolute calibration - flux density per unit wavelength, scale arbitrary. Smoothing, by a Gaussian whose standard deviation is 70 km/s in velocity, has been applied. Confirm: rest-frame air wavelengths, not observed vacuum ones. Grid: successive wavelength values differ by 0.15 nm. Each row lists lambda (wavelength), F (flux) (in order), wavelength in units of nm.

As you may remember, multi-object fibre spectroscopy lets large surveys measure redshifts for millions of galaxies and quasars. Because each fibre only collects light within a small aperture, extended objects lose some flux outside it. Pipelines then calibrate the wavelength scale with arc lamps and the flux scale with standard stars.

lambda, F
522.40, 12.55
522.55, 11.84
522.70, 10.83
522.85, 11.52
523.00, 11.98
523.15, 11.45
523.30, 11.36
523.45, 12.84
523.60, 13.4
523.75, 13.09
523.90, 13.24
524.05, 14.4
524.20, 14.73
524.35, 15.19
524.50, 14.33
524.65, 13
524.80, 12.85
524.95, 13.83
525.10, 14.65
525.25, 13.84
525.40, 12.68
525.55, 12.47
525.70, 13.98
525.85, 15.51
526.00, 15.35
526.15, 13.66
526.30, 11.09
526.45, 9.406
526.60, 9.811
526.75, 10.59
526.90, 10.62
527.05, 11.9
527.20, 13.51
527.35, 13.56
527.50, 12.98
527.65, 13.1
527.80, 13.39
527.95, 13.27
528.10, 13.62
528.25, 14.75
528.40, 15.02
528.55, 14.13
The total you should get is 24.5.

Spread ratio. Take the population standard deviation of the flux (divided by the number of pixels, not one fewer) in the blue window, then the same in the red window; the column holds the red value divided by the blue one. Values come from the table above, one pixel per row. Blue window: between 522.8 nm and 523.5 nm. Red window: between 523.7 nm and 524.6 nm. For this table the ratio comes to 1.4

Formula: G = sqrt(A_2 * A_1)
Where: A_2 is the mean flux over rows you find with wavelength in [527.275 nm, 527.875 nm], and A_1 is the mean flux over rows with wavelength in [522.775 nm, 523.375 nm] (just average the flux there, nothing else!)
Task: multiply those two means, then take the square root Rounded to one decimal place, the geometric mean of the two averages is 12.4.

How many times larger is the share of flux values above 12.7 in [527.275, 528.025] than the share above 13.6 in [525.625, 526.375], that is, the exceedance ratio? 1.25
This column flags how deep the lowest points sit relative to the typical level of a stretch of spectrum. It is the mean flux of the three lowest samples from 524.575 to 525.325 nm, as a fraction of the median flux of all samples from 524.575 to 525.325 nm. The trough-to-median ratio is 0.96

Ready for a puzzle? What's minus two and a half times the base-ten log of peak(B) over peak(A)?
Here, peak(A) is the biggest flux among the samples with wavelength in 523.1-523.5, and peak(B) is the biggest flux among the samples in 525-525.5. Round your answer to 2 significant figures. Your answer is -0.14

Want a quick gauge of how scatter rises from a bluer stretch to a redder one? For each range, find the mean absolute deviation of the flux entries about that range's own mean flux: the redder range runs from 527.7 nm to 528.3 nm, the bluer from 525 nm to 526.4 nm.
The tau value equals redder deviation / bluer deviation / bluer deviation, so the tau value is 0.4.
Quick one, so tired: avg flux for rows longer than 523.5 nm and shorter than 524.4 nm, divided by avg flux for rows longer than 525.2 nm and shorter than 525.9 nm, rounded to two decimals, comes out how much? 1.02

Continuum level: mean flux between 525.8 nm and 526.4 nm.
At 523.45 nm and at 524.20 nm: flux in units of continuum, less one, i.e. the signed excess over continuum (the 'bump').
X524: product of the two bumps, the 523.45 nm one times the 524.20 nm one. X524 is -0.005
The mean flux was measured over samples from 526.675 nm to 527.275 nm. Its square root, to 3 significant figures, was 3.41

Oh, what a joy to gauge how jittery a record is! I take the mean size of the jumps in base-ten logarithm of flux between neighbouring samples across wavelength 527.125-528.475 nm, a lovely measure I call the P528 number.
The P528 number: 0.0115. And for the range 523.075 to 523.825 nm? 0.0213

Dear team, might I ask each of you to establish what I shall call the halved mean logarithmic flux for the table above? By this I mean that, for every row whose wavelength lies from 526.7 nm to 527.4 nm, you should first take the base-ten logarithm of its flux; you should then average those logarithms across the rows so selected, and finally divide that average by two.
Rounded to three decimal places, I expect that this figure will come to 0.539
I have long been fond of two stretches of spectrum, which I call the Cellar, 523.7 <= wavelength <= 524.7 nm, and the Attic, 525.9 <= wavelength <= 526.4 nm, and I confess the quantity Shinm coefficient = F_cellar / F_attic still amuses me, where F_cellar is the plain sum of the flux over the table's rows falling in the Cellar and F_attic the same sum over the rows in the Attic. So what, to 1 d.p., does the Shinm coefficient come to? 2.4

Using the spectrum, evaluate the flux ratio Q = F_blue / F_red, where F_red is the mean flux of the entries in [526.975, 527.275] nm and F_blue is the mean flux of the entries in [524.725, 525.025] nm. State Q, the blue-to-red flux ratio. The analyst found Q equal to 1.05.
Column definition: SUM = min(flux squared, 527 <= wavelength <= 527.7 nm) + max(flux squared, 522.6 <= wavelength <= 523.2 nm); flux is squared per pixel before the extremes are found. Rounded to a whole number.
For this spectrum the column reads 285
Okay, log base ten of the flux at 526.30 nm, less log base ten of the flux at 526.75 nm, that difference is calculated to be 0.02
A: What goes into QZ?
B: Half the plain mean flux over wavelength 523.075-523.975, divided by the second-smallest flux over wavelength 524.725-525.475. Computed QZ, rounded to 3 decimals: 0.489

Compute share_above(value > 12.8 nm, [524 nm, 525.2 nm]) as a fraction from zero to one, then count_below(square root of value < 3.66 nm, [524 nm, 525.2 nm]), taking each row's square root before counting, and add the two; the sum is 3.0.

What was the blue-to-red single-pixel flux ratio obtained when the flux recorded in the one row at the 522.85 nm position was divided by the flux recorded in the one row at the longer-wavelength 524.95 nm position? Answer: 0.83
